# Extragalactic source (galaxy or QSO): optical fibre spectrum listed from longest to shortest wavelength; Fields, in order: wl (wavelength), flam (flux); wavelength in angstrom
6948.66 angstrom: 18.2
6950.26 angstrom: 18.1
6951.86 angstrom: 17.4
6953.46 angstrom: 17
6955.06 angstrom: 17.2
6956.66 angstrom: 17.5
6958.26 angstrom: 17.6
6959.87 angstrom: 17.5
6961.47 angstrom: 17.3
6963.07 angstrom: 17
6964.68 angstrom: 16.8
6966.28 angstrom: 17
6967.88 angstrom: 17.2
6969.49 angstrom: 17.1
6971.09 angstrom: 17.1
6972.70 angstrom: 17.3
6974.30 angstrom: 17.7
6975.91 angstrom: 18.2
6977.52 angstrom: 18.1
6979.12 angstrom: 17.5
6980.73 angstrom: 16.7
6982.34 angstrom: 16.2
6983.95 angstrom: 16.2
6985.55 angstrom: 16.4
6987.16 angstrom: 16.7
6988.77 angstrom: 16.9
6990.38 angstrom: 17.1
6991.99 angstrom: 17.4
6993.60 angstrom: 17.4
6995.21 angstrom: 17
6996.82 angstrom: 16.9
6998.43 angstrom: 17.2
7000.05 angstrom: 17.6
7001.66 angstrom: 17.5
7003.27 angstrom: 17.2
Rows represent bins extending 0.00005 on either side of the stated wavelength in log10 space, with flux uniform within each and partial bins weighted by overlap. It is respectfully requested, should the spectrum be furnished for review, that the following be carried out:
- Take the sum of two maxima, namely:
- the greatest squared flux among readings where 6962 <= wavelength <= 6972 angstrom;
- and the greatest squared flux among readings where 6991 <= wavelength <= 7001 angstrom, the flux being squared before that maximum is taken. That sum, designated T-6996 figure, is 606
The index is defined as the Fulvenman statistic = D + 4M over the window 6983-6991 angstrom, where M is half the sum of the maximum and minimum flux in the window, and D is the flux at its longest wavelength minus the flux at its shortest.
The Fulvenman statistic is 67.5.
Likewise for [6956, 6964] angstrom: 68.7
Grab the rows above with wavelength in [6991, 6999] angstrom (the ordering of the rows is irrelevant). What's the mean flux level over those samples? 17.2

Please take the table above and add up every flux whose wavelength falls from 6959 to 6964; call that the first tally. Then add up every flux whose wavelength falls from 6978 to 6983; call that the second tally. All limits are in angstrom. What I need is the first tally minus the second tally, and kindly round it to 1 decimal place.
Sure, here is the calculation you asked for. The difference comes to 1.4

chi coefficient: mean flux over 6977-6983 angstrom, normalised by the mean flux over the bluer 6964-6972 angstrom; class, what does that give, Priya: 1.00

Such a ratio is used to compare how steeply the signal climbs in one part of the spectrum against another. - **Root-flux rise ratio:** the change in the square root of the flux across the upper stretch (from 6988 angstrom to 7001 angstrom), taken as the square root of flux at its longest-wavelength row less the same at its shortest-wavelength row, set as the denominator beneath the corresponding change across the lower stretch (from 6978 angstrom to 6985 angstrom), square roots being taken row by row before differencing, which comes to -1.9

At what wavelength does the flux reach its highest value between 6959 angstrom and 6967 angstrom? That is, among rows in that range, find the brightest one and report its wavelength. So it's 6959.87 angstrom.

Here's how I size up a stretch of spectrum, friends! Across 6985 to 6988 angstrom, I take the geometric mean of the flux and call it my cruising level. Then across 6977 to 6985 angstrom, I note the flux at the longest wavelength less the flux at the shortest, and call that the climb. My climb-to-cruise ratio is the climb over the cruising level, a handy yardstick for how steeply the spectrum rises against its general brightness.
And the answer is -0.11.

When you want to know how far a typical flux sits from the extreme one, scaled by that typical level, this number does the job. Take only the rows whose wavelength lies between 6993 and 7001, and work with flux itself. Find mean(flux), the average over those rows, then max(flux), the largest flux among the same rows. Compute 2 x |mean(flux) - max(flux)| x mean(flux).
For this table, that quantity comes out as 13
